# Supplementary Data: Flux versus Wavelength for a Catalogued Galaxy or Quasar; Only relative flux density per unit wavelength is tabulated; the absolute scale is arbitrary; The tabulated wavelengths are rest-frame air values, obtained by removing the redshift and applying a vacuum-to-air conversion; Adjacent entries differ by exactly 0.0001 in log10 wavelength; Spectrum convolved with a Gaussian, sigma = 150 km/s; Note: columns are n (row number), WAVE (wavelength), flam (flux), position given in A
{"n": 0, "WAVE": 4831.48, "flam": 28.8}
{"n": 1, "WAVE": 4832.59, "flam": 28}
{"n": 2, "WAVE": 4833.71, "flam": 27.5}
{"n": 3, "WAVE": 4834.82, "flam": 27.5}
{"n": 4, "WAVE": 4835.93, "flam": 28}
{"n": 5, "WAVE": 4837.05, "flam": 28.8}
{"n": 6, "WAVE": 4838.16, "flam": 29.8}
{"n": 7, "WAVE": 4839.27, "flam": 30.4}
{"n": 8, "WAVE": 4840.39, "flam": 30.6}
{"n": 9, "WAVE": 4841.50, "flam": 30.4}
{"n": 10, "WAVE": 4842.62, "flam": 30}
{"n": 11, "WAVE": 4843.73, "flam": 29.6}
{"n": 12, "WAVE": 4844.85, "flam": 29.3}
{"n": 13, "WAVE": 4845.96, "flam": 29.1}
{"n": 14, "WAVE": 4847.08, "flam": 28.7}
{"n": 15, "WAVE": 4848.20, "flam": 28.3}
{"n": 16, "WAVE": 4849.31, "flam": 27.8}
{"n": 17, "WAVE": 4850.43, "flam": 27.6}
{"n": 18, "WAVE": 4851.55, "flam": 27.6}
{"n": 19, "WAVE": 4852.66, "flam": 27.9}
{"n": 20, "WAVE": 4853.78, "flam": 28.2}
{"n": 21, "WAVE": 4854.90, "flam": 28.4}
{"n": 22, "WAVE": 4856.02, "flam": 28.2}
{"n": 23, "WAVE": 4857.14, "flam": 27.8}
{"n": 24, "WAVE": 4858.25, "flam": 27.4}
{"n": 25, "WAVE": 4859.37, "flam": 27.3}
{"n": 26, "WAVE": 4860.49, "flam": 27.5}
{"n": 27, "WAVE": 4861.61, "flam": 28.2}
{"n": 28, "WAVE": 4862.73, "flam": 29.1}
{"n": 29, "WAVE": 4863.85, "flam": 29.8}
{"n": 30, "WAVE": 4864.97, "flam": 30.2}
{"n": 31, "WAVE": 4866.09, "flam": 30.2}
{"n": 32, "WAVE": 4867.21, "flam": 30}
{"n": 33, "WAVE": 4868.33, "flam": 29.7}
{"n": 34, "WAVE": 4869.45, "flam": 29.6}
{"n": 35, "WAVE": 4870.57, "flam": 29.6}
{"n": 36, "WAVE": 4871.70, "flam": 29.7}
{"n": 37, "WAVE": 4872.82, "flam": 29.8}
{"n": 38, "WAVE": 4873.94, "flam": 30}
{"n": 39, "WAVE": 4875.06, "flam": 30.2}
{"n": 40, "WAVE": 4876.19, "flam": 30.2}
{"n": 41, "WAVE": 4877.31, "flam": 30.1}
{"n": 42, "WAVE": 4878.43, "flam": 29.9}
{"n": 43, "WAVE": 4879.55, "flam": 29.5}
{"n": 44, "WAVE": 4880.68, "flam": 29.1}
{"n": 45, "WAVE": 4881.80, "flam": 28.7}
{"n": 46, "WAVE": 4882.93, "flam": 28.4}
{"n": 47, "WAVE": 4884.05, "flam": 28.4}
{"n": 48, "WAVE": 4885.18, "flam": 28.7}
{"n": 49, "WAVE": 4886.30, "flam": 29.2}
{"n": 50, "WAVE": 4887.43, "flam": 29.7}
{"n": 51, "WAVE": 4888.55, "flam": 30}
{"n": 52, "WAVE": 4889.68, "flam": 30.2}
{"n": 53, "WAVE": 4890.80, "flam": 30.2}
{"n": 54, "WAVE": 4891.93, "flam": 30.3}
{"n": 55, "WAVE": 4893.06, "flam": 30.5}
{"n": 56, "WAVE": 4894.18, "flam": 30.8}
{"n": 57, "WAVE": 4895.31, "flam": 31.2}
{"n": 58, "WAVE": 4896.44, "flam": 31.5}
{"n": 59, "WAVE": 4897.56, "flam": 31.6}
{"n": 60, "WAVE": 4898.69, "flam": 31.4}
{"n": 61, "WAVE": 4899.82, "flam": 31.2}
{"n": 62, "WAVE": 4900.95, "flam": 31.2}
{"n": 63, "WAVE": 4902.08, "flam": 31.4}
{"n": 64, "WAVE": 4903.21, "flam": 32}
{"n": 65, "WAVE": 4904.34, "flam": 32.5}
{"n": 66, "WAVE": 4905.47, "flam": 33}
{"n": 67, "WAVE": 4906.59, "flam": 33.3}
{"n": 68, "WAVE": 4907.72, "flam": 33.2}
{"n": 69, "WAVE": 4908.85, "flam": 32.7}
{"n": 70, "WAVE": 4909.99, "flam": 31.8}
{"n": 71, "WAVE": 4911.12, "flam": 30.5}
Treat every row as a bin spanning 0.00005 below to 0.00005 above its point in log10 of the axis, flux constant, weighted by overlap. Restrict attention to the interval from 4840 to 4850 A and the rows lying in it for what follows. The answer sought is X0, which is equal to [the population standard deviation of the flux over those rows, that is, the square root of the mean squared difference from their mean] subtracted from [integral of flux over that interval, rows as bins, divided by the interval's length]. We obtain 28.4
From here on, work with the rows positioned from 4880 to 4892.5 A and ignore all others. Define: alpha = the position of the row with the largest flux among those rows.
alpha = 4891.93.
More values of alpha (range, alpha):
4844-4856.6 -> 4844.85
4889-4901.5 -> 4897.56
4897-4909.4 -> 4906.59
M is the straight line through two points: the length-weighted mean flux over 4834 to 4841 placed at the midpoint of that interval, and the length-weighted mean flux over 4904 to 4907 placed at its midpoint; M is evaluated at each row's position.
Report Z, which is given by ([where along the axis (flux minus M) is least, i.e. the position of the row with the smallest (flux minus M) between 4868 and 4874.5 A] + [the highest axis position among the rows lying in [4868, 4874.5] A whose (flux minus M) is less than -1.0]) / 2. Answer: 4872.3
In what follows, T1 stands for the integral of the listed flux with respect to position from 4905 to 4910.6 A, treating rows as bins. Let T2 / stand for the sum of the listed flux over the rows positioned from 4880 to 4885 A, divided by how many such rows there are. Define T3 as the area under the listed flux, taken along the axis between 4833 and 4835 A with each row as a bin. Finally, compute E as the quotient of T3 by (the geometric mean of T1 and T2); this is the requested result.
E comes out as 0.8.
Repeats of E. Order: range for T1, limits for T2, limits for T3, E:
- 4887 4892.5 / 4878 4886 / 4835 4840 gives 2.1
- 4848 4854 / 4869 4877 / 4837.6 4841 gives 1.5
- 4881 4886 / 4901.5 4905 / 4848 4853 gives 2.1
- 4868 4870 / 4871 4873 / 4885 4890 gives 3.5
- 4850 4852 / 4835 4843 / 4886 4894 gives 5.9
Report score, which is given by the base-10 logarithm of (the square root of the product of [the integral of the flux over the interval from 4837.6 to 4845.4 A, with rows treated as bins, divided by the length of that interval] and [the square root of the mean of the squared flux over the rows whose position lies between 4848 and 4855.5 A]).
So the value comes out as 1.46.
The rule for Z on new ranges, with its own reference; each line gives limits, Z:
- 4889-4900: 4895.3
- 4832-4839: 4835.4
